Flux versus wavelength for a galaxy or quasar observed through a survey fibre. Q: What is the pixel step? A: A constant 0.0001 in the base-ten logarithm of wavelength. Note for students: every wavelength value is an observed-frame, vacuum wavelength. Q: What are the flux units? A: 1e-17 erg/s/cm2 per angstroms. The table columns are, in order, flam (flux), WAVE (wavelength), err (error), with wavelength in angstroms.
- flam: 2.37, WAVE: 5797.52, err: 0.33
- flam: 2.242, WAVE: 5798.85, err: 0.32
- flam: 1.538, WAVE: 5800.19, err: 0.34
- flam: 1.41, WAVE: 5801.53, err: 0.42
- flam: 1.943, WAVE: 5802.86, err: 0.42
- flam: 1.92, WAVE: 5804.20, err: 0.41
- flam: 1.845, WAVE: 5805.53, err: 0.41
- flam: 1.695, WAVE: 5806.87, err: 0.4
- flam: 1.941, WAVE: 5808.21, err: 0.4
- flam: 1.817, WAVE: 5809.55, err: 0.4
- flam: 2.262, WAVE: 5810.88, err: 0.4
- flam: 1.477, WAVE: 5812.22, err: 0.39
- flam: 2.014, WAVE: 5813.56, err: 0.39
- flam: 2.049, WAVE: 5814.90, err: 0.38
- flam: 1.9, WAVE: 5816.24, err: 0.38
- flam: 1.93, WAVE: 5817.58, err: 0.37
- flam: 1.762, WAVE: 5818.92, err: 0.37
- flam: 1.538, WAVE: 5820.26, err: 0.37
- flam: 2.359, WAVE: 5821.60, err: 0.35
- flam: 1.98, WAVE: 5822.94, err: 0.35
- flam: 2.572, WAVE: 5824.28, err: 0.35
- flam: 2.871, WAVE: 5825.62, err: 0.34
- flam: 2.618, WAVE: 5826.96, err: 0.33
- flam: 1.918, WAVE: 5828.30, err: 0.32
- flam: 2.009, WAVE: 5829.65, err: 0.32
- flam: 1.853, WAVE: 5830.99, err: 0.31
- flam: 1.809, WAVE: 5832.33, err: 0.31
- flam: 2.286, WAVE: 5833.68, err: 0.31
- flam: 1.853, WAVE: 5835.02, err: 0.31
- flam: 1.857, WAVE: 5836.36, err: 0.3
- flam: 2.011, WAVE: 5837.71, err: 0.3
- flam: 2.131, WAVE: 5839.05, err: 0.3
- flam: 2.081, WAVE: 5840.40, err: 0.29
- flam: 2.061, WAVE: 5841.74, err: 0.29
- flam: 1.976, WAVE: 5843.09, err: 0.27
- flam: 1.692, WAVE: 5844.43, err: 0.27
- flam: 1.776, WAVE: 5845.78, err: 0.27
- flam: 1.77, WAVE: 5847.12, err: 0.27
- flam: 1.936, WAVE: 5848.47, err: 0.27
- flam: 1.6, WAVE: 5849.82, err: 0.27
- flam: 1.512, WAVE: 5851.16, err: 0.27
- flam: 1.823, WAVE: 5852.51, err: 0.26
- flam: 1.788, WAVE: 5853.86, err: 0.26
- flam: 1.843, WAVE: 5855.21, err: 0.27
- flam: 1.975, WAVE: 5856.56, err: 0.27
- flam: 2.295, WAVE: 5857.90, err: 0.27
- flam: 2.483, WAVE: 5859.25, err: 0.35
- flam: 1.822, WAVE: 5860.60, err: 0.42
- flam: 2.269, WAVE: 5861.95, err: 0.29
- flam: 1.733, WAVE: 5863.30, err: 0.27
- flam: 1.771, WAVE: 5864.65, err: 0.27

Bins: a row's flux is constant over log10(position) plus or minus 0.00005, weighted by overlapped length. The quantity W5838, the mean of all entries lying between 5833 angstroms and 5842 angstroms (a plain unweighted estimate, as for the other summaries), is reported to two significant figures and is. 2.0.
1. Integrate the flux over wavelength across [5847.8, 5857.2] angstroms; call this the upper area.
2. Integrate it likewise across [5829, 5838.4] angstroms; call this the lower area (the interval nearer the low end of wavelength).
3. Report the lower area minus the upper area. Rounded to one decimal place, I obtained 1.6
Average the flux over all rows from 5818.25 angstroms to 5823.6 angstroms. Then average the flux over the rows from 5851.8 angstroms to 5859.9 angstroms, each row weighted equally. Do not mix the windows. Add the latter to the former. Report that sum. 3.94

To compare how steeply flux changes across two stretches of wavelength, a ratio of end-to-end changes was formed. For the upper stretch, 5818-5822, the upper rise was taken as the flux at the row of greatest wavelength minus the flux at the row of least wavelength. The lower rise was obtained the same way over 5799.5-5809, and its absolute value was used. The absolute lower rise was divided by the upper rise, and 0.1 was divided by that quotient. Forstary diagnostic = 0.15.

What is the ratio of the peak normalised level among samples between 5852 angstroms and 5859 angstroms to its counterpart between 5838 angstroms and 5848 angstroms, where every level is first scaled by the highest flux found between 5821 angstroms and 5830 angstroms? 1.08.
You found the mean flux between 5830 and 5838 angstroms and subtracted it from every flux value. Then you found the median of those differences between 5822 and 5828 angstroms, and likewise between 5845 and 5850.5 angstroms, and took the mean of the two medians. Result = 0.24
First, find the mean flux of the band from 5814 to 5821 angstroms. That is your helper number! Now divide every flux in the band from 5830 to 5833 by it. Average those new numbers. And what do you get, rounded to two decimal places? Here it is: 1.00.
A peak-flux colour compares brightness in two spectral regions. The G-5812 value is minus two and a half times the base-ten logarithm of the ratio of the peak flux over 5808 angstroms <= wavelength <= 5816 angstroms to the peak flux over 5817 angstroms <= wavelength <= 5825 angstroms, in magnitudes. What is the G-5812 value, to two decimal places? 0.14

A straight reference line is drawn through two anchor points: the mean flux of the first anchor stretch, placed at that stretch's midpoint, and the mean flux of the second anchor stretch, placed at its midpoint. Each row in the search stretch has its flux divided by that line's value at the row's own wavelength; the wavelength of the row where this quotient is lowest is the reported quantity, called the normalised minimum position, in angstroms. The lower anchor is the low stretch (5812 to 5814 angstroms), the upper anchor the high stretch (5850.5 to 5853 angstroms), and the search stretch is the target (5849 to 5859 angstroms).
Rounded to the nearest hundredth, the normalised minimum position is 5851.16 angstroms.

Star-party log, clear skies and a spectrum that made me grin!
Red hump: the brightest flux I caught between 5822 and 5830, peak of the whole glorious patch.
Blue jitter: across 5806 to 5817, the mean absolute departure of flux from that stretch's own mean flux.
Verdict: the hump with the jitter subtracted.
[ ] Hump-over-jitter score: 2.70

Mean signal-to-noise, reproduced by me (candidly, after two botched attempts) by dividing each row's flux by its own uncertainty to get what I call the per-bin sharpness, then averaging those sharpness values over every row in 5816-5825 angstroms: 5.6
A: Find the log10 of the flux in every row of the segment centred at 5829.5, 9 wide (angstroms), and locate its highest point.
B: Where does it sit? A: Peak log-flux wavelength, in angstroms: 5825.62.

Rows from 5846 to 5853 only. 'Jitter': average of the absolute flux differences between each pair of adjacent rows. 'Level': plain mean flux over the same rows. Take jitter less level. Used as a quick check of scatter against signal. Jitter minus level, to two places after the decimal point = -1.50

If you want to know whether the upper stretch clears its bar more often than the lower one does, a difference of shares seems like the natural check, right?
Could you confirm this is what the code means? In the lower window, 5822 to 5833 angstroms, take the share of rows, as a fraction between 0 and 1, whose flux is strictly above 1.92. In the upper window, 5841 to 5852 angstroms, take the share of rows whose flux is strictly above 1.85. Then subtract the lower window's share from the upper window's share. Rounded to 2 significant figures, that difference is -0.25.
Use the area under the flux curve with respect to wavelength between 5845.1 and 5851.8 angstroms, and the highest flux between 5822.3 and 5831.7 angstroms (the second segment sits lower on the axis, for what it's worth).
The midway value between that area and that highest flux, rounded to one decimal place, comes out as 7.2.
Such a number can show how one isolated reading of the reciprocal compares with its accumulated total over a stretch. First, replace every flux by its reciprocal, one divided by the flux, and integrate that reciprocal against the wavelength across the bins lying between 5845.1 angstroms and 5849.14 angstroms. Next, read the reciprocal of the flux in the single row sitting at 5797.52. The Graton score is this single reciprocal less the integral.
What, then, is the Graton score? -1.79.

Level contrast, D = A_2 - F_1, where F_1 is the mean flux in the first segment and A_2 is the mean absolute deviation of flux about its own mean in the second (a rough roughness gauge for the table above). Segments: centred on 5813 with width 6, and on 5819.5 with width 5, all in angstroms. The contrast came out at -1.70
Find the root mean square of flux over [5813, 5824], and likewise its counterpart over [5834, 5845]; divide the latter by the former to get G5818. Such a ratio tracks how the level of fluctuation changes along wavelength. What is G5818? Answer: 1.00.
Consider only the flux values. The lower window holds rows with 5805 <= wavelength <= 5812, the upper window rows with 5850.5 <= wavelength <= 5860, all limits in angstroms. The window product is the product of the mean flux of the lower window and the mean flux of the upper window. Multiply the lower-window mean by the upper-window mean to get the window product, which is 3.7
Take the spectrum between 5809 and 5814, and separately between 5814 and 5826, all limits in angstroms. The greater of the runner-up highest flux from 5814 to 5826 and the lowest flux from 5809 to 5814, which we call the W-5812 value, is 2.57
